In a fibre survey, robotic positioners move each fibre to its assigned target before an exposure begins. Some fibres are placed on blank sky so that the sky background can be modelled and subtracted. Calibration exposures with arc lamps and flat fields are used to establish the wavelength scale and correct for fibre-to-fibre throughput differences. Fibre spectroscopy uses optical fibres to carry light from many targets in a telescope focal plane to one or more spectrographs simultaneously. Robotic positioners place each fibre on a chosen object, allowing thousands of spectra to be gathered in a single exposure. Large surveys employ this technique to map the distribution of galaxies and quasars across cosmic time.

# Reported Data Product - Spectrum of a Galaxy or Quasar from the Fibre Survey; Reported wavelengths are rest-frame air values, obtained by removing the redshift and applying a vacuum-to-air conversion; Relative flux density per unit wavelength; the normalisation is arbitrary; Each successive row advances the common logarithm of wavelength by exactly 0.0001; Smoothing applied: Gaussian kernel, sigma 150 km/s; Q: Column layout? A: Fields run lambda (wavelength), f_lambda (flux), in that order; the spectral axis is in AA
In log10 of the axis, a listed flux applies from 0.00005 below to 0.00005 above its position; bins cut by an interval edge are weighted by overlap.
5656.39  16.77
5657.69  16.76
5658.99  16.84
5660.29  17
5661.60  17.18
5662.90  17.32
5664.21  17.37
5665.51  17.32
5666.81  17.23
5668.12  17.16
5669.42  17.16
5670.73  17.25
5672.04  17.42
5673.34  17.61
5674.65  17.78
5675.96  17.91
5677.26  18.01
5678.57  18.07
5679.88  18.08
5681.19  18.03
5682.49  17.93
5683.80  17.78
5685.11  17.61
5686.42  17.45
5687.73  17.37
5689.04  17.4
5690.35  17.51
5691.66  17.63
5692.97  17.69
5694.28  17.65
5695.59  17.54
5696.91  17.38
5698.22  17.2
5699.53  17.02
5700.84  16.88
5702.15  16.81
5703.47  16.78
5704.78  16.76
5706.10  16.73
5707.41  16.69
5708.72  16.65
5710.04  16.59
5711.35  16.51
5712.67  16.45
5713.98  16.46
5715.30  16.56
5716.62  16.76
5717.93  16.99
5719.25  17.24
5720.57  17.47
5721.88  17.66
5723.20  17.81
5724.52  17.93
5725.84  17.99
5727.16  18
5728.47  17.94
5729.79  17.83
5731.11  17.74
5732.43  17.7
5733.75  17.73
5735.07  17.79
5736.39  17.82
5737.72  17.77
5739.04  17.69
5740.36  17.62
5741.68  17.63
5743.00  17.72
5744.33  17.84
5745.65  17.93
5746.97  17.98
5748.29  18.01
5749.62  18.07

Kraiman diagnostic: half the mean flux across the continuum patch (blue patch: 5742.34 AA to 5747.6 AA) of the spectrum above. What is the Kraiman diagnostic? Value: 8.93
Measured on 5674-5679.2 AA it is 8.97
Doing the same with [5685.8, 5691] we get 8.72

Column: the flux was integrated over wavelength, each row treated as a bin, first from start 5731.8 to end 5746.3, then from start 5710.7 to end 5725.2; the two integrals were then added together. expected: 505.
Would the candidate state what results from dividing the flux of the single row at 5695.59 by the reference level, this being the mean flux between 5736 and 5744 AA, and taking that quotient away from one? 0.01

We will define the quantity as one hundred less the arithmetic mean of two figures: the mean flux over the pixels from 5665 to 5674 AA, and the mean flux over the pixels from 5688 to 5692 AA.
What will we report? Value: 82.6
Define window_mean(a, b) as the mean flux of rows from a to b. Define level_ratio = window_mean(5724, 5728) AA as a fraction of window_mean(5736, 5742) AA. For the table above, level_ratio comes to 1.02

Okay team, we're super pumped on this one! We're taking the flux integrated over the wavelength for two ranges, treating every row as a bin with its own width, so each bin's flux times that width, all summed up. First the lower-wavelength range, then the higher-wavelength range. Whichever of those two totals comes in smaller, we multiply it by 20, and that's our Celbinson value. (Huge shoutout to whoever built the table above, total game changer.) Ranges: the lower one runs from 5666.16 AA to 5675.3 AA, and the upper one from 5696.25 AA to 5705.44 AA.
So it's 3120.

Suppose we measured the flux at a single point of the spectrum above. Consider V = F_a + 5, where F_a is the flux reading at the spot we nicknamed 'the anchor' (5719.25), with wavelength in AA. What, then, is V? 22.2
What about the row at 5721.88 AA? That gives 22.7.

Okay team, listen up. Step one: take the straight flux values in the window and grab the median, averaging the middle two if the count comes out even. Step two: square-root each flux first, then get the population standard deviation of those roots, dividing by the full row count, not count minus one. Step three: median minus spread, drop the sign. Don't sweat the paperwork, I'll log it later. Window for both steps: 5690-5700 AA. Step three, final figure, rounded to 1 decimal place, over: 17.5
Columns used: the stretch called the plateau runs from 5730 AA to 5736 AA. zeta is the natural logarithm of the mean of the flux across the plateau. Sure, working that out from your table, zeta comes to 2.88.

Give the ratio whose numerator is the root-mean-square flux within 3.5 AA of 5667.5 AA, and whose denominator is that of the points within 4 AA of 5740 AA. 0.97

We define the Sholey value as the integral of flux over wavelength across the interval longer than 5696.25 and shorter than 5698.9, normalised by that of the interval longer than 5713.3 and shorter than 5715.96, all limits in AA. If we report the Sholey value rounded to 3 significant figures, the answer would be 1.04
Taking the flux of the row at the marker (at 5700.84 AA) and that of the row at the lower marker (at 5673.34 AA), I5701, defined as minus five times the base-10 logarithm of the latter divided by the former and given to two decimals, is -0.09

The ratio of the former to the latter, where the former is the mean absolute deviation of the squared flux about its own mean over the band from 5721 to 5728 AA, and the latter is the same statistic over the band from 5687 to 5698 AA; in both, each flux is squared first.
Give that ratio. 1.1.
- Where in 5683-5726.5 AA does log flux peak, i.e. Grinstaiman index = 5725.84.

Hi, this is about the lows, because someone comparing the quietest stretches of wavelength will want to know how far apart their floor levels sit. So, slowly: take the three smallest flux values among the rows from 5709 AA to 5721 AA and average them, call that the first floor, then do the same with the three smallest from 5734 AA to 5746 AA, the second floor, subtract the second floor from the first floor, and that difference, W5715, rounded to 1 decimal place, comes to -1.2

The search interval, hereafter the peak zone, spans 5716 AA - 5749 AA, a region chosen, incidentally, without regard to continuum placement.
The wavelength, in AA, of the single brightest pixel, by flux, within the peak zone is 5748.29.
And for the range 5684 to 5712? 5692.97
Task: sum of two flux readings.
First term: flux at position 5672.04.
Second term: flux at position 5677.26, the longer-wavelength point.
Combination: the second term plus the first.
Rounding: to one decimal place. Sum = 35.4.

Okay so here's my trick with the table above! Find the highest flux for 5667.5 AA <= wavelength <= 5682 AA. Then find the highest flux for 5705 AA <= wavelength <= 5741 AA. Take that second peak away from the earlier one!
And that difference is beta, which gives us 0.1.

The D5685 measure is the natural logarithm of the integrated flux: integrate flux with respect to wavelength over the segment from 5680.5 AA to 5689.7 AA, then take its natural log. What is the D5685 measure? 5.09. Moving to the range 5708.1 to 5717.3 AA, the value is 5.03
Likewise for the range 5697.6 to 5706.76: 5.04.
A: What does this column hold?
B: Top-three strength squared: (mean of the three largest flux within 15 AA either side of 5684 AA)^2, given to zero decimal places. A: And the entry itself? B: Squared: 326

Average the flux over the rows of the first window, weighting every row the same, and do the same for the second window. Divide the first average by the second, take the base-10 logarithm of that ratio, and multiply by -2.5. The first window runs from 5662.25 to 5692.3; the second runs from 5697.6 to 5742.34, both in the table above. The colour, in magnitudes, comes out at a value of -0.02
